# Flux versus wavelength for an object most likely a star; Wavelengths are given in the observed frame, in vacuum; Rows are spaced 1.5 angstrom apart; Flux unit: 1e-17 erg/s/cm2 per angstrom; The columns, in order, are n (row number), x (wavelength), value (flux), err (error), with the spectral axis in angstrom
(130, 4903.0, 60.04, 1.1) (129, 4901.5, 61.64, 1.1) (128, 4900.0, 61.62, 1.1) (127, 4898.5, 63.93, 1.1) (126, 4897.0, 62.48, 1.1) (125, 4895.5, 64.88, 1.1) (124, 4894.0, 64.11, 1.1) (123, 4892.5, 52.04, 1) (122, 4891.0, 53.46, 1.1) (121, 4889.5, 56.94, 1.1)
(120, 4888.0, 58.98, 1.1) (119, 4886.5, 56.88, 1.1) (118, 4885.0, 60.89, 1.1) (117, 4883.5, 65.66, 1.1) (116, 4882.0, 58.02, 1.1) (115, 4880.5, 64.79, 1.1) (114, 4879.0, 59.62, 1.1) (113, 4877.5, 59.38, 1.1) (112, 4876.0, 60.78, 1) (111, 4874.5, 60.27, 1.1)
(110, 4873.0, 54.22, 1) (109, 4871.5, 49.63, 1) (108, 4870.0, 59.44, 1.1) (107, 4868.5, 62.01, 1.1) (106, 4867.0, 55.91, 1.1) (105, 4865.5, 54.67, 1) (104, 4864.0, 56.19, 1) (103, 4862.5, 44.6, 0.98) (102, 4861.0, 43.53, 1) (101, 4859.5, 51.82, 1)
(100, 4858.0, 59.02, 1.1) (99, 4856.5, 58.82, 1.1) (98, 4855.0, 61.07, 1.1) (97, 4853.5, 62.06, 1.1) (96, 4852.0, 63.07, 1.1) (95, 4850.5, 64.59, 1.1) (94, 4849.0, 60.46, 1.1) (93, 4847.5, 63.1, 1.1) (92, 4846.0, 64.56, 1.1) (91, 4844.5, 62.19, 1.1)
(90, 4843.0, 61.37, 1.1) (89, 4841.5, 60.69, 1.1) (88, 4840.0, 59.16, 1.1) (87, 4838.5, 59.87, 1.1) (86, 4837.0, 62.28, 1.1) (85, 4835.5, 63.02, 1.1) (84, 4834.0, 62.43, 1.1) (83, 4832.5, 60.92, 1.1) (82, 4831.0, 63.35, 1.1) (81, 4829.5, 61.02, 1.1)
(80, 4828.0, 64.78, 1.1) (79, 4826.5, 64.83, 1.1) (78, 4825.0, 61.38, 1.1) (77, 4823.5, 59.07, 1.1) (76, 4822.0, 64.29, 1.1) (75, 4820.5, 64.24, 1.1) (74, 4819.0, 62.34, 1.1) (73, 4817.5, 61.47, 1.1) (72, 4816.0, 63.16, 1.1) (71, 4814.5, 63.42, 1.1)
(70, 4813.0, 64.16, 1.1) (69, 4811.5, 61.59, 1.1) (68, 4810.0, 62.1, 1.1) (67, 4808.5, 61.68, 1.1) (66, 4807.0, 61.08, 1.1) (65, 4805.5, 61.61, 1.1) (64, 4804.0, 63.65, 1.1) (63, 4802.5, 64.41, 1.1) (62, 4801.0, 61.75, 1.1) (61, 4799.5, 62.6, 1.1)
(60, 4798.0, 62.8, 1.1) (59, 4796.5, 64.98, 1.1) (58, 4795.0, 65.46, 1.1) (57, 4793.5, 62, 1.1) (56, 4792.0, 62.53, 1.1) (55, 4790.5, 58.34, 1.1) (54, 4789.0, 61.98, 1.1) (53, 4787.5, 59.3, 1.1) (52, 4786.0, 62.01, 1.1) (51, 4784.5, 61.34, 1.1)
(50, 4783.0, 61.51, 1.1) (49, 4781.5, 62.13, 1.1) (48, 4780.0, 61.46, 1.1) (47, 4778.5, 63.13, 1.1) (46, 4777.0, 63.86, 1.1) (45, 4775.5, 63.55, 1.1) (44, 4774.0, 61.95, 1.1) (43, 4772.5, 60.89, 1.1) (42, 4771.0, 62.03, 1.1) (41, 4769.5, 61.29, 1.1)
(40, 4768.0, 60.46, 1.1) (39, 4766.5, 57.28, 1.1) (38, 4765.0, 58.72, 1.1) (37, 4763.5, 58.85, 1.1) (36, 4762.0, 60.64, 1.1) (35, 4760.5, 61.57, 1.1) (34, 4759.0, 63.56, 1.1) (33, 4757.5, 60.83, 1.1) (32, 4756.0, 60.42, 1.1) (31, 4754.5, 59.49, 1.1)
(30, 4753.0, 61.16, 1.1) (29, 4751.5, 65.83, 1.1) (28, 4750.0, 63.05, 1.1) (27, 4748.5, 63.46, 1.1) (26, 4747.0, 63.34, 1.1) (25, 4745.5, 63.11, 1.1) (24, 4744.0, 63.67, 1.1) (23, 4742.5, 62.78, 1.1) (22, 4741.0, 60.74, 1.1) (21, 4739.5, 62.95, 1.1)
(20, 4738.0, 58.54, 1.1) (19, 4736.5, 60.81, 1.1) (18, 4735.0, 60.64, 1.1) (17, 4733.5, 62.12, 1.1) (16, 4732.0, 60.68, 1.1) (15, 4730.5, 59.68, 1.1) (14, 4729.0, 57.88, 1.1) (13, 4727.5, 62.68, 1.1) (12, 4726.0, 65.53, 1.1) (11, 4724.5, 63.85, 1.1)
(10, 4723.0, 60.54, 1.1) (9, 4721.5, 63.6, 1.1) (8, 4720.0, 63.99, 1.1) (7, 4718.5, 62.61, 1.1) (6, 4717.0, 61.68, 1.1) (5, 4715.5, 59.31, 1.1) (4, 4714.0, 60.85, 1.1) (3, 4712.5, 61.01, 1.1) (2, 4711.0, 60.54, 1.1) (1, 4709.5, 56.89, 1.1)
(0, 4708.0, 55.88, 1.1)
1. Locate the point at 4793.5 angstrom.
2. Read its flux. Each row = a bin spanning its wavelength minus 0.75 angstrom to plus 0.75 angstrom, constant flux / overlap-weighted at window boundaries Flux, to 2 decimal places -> 62.00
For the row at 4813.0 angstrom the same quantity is 64.16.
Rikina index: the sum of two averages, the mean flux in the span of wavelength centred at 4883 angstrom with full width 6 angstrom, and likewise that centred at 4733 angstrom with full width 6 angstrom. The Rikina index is 123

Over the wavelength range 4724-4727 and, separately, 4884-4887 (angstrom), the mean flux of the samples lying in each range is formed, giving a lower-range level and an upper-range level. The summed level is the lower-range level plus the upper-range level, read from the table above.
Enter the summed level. 124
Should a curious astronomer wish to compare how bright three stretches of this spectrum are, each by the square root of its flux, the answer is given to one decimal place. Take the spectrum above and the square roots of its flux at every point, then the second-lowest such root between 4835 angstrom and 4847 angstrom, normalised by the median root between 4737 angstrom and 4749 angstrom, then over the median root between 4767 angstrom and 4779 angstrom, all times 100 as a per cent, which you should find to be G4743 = 12.4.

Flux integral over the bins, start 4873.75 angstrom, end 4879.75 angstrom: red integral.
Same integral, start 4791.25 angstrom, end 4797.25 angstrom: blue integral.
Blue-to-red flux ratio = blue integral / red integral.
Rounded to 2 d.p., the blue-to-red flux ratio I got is 1.06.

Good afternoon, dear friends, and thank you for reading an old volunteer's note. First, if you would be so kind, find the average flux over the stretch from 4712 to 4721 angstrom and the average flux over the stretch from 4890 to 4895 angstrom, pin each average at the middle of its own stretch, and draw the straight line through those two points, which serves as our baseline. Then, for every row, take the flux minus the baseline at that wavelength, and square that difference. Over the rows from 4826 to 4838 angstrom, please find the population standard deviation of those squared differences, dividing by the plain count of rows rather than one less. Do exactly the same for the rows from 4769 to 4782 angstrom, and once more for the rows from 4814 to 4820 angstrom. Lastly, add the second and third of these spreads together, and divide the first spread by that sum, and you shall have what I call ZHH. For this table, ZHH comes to 1.2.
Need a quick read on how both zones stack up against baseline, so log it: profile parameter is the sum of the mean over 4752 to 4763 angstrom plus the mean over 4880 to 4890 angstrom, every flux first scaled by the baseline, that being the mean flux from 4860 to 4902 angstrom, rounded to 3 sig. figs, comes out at 2.09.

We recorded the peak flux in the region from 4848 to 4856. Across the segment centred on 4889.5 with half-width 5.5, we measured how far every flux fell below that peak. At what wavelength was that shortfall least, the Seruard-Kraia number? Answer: 4894.0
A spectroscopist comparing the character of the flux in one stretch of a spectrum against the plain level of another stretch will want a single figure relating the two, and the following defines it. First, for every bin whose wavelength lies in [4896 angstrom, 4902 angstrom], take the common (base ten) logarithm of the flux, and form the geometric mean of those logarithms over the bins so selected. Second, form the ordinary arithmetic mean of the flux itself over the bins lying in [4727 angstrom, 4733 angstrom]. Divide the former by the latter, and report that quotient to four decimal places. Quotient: 0.0298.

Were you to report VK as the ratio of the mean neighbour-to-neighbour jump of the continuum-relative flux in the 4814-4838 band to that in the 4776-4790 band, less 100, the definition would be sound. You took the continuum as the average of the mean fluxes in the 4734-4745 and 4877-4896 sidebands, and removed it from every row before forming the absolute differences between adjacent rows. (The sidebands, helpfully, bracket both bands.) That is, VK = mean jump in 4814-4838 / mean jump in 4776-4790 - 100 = -98.5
